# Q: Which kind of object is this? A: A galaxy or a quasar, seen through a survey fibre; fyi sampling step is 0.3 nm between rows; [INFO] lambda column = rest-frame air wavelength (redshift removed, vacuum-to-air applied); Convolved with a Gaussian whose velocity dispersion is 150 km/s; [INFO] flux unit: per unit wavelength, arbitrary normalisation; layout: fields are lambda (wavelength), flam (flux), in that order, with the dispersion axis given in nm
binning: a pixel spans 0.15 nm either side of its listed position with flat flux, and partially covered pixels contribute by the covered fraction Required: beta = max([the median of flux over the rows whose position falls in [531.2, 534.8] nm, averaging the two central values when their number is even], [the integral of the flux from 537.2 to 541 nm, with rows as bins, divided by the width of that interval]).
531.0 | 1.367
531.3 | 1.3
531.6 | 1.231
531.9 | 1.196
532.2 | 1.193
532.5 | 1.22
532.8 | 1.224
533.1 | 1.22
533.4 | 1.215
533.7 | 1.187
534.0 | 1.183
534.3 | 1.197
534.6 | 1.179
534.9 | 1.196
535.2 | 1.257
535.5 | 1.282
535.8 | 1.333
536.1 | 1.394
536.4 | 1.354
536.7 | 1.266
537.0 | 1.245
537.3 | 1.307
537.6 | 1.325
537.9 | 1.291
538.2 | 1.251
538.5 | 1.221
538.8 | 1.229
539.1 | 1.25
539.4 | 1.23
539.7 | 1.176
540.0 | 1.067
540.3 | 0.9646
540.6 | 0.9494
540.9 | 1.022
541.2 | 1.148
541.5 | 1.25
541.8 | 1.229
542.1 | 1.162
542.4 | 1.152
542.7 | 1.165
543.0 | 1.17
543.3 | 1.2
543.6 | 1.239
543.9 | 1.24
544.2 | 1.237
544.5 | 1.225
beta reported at 1.21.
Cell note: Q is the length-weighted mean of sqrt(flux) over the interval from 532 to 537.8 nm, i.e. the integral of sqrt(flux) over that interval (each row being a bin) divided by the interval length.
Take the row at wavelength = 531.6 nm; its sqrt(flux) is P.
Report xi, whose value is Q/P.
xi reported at 1.01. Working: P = 1.11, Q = 1.12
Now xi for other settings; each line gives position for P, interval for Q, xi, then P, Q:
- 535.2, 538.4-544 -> 0.96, 1.12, 1.08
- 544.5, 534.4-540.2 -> 1.01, 1.11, 1.12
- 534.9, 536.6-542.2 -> 1.00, 1.09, 1.09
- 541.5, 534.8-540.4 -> 1.00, 1.12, 1.12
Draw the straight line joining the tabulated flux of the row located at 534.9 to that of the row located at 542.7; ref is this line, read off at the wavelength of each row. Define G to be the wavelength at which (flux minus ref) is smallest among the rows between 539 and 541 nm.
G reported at 540.6 nm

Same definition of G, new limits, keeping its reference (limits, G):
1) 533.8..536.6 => 534.6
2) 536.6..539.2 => 538.5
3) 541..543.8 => 541.2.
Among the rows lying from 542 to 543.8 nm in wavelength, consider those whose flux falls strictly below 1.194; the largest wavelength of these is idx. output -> 543.0 nm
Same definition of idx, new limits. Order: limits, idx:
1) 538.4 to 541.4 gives 541.2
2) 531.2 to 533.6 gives 532.2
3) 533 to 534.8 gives 534.6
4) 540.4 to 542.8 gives 542.7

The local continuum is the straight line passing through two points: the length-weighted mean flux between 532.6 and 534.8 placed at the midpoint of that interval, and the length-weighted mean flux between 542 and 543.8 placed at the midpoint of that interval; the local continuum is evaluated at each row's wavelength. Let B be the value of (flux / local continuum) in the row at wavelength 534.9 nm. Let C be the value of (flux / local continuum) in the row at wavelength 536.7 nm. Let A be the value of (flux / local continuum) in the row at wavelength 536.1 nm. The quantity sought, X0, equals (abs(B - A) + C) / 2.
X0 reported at 0.61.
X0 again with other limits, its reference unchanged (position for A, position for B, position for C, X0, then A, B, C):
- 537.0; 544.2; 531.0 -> 0.57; 1.04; 1.05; 1.13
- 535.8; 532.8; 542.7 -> 0.54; 1.11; 1.02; 0.98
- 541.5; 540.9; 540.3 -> 0.50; 1.05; 0.86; 0.81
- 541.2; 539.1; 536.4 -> 0.61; 0.97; 1.05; 1.13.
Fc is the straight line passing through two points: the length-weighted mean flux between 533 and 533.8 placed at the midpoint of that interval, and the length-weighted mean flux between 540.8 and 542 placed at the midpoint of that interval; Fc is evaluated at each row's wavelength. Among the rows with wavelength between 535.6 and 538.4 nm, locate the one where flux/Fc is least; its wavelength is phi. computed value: 537.0 nm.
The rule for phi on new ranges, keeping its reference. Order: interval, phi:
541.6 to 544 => 542.4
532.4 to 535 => 534.6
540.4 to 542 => 540.6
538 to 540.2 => 540.0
